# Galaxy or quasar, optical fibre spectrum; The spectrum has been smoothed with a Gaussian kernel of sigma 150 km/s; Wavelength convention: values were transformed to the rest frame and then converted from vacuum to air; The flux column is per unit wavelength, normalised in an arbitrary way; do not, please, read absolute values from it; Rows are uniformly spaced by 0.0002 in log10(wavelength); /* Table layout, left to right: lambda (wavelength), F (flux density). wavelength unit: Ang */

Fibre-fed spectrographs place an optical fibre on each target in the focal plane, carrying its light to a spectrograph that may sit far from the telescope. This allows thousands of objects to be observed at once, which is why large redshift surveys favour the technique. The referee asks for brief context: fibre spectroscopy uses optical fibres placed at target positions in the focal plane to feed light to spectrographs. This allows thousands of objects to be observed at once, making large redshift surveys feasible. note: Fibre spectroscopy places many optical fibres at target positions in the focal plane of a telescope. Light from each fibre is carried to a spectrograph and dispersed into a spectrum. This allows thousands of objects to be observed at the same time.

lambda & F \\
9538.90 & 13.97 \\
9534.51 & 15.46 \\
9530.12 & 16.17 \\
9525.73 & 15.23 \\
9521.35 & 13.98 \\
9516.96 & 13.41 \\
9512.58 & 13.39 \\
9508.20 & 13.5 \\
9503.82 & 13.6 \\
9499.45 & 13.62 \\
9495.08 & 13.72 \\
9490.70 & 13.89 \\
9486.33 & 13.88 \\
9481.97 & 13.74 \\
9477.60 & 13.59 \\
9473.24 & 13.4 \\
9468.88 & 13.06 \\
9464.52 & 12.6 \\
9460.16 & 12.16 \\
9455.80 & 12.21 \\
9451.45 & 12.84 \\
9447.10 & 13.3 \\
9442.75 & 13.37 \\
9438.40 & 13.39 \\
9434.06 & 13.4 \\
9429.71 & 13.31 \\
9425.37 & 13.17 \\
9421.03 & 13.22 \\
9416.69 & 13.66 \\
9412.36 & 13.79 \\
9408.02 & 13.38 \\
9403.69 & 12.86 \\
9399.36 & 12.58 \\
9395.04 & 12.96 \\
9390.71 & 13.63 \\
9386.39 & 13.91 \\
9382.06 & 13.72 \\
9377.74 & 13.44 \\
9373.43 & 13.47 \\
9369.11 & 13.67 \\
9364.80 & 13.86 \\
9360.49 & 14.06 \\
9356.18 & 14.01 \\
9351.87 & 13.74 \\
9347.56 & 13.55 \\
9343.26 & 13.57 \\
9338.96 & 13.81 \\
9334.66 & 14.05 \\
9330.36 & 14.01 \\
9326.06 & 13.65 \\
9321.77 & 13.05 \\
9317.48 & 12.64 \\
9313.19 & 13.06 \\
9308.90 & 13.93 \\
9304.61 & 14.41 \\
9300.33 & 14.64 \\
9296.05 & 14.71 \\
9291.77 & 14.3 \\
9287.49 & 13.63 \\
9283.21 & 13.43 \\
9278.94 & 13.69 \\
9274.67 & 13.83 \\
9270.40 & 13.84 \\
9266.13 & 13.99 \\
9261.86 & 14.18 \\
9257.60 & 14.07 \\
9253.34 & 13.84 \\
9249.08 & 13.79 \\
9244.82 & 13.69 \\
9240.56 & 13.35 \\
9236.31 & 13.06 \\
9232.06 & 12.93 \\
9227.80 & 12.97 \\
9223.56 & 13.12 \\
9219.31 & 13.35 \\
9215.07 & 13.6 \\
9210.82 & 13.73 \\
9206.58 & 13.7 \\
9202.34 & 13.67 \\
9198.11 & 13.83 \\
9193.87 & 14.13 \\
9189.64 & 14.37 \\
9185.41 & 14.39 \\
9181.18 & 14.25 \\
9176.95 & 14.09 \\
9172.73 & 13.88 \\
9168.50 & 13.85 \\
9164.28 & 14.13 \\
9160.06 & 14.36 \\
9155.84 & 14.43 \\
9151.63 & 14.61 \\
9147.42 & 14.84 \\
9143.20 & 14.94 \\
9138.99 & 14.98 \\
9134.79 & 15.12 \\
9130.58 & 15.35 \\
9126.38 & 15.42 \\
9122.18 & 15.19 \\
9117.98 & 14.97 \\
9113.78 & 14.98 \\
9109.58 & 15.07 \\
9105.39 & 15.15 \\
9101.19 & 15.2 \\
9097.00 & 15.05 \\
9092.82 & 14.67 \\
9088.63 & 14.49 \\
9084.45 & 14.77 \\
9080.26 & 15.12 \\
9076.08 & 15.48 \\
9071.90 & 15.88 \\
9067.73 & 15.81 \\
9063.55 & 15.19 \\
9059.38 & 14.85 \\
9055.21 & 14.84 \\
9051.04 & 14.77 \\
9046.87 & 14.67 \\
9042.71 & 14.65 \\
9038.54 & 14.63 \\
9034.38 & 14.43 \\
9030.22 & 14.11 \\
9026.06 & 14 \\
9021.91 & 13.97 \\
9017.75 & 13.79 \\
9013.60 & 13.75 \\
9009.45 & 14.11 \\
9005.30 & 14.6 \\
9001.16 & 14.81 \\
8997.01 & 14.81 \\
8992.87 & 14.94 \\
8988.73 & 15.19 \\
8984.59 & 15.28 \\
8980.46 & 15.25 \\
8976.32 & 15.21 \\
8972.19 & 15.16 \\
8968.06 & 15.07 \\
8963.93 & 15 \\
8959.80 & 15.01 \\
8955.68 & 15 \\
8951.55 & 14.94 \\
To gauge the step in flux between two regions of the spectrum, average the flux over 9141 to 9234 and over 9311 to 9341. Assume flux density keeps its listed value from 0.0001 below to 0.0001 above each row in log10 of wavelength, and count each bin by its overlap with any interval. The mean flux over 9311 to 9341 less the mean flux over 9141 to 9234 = -0.50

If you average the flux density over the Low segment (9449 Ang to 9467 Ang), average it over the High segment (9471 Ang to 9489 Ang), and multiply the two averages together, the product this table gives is 170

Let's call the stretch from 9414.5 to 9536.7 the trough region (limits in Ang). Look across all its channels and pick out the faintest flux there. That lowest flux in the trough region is 12.16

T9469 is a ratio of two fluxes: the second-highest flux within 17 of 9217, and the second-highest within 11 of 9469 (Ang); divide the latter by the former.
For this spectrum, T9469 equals 0.978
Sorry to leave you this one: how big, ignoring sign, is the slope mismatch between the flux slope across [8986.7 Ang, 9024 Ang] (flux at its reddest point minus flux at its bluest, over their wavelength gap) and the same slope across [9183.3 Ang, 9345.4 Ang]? 0.032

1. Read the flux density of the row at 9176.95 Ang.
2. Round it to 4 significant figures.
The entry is 14.09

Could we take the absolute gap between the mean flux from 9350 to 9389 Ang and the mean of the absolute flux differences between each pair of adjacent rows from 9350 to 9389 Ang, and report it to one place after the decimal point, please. 13.6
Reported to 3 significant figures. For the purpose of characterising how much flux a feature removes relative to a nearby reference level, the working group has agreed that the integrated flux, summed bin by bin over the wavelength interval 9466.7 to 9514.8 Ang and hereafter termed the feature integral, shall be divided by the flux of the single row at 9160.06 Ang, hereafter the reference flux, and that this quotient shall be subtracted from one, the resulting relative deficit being -44.5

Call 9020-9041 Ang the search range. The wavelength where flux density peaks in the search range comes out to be 9038.54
